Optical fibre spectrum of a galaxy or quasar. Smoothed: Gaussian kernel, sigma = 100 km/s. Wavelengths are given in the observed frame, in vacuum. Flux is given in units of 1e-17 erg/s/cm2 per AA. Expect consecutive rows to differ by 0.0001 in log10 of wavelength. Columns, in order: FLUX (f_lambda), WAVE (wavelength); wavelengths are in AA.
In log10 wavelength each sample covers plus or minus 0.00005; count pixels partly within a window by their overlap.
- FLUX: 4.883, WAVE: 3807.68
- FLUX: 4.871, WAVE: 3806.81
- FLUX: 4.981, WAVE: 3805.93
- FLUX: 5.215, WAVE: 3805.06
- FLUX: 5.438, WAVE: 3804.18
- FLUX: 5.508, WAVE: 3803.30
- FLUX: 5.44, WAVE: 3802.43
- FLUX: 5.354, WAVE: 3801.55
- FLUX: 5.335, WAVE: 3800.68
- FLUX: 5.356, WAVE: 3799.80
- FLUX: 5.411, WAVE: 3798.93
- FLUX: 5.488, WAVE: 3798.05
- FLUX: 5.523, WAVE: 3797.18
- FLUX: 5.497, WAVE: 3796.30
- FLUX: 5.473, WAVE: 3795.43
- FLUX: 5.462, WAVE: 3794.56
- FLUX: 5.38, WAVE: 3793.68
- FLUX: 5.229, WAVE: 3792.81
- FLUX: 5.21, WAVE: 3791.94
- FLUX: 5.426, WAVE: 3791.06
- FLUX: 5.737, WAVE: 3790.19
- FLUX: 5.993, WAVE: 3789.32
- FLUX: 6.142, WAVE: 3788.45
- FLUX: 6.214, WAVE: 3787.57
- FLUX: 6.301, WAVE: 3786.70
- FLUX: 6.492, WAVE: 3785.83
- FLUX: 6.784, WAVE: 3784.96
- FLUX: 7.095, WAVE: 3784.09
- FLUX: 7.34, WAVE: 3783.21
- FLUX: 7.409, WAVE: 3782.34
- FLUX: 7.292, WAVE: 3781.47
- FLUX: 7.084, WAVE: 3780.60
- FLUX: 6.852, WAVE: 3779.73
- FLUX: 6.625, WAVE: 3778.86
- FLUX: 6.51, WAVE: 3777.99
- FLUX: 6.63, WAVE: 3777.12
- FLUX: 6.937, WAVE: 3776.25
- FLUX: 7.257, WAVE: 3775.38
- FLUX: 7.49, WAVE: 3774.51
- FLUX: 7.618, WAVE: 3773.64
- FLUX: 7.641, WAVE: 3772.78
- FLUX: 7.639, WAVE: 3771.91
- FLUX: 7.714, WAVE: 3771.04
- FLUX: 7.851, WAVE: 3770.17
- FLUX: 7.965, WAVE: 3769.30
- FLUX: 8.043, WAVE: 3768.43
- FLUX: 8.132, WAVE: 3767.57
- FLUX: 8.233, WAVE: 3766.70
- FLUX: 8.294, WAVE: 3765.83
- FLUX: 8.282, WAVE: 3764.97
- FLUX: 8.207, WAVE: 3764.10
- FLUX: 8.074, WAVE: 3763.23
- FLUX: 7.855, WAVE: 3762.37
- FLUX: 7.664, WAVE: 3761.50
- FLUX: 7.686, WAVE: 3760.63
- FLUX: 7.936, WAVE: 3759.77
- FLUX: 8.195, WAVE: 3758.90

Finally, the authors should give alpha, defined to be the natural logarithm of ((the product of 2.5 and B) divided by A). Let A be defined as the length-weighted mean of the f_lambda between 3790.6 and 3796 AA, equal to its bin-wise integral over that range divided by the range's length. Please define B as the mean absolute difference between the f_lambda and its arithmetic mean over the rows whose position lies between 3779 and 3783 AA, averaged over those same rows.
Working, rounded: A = 5.4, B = 0.19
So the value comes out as -2.4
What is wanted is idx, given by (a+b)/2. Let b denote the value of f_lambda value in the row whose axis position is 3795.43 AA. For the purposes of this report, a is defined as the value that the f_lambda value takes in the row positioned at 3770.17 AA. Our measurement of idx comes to 6.7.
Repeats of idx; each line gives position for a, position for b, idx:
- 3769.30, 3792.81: 6.6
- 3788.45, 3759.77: 7.0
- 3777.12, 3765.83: 7.5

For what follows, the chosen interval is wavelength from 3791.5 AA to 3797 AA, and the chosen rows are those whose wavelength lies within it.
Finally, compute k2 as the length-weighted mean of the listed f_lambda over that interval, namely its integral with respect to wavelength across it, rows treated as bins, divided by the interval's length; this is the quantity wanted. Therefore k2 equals 5.4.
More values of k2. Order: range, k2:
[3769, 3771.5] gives 7.8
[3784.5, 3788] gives 6.5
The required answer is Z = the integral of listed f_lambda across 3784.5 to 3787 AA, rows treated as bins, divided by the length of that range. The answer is 6.6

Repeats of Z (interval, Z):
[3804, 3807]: 5.1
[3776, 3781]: 6.8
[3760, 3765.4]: 8.0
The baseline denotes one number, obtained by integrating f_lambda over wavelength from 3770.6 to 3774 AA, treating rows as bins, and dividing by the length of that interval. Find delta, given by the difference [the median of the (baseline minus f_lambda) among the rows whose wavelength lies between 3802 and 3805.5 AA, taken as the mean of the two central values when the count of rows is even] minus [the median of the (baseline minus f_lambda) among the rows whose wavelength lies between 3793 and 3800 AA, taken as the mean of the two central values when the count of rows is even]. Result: 0.0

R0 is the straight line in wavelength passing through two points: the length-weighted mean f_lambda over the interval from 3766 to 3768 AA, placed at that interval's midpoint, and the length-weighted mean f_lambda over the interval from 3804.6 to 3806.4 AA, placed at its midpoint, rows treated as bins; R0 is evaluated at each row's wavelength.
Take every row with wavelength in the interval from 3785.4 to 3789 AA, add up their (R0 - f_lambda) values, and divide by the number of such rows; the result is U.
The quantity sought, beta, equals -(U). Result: -0.28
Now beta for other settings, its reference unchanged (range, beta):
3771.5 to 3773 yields -0.12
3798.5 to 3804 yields -0.05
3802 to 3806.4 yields 0.12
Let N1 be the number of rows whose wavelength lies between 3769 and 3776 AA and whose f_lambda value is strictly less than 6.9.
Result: 0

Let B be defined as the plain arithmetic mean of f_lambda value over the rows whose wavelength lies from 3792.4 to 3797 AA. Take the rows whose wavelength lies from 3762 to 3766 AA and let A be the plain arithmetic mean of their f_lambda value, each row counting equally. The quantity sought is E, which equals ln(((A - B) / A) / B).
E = -2.8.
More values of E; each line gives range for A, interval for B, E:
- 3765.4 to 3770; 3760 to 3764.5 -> -5.6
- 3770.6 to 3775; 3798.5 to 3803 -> -2.9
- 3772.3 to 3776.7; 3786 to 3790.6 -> -3.5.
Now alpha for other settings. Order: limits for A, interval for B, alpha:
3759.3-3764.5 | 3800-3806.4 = -3.2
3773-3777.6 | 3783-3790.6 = -1.9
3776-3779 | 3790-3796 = -3.1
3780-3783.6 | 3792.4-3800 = -3.7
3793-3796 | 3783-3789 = -1.7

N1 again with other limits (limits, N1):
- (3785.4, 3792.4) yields 8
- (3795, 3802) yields 8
